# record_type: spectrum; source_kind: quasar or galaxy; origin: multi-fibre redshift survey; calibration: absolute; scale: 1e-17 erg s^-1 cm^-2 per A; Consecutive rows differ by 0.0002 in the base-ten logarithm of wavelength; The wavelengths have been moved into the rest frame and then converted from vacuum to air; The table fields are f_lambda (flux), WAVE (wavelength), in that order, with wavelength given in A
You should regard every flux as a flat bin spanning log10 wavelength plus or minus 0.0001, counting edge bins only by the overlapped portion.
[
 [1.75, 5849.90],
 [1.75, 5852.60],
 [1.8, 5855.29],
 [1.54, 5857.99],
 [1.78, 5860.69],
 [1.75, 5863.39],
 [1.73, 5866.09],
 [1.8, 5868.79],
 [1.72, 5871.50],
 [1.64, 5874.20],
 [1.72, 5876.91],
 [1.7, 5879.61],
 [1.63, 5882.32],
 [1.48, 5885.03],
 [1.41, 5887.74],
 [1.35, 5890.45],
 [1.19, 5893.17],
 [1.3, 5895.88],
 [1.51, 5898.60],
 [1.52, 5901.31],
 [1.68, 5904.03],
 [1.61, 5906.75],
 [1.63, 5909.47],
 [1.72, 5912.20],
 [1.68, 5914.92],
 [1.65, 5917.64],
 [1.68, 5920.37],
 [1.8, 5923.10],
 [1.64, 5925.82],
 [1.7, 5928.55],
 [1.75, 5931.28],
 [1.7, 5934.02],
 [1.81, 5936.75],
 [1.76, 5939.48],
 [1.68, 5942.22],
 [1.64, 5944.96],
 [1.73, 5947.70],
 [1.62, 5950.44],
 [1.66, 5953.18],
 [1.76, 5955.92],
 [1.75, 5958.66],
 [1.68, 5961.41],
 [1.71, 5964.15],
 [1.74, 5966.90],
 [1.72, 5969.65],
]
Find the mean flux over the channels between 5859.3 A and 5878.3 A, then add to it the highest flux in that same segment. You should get 3.53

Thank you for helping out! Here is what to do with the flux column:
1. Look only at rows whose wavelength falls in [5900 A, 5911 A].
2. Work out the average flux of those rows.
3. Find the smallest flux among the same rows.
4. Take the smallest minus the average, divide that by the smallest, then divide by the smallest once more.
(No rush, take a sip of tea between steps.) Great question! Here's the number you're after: -0.039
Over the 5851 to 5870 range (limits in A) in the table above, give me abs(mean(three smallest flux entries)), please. 1.673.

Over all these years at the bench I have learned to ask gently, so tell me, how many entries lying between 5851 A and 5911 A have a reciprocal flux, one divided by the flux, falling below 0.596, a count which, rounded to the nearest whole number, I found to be 10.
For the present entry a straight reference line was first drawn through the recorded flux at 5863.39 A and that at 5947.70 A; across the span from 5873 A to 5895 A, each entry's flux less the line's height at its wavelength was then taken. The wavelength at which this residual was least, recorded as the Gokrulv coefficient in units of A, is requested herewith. 5893.17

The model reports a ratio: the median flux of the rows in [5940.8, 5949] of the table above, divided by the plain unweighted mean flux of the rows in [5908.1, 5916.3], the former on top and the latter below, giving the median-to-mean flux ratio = 1.00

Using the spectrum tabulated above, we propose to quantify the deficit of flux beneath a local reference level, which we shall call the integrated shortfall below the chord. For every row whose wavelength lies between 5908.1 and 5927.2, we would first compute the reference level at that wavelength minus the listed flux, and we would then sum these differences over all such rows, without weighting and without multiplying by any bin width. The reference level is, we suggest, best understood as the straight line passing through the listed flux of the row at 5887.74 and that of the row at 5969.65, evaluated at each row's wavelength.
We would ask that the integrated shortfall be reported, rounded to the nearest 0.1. -1.1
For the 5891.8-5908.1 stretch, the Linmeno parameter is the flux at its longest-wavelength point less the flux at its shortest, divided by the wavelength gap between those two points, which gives 0.031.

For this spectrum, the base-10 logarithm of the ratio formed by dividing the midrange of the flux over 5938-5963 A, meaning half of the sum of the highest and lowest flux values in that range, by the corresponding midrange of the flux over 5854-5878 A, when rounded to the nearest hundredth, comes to 0.01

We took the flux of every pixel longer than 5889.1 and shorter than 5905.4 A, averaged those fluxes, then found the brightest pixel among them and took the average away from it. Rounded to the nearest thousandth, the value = 0.255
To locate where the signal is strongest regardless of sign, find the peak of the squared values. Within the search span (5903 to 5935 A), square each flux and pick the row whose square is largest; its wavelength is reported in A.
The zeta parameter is 5923.10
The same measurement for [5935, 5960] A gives 5936.75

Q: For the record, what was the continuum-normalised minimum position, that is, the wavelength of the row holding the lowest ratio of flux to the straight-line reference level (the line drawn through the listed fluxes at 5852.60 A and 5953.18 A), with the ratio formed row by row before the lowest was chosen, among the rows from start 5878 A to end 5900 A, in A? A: 5893.17 A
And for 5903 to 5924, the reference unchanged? 5906.75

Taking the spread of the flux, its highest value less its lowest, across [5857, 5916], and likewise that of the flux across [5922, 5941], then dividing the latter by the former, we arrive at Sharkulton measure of 0.3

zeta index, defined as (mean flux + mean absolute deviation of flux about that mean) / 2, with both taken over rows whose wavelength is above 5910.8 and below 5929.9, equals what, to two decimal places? 0.87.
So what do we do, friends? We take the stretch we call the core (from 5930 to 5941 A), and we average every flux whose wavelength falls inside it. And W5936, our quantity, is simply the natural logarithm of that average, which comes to 0.562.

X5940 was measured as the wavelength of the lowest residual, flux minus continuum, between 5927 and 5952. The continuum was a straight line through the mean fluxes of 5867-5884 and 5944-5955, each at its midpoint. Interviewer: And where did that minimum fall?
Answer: 5950.44 A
